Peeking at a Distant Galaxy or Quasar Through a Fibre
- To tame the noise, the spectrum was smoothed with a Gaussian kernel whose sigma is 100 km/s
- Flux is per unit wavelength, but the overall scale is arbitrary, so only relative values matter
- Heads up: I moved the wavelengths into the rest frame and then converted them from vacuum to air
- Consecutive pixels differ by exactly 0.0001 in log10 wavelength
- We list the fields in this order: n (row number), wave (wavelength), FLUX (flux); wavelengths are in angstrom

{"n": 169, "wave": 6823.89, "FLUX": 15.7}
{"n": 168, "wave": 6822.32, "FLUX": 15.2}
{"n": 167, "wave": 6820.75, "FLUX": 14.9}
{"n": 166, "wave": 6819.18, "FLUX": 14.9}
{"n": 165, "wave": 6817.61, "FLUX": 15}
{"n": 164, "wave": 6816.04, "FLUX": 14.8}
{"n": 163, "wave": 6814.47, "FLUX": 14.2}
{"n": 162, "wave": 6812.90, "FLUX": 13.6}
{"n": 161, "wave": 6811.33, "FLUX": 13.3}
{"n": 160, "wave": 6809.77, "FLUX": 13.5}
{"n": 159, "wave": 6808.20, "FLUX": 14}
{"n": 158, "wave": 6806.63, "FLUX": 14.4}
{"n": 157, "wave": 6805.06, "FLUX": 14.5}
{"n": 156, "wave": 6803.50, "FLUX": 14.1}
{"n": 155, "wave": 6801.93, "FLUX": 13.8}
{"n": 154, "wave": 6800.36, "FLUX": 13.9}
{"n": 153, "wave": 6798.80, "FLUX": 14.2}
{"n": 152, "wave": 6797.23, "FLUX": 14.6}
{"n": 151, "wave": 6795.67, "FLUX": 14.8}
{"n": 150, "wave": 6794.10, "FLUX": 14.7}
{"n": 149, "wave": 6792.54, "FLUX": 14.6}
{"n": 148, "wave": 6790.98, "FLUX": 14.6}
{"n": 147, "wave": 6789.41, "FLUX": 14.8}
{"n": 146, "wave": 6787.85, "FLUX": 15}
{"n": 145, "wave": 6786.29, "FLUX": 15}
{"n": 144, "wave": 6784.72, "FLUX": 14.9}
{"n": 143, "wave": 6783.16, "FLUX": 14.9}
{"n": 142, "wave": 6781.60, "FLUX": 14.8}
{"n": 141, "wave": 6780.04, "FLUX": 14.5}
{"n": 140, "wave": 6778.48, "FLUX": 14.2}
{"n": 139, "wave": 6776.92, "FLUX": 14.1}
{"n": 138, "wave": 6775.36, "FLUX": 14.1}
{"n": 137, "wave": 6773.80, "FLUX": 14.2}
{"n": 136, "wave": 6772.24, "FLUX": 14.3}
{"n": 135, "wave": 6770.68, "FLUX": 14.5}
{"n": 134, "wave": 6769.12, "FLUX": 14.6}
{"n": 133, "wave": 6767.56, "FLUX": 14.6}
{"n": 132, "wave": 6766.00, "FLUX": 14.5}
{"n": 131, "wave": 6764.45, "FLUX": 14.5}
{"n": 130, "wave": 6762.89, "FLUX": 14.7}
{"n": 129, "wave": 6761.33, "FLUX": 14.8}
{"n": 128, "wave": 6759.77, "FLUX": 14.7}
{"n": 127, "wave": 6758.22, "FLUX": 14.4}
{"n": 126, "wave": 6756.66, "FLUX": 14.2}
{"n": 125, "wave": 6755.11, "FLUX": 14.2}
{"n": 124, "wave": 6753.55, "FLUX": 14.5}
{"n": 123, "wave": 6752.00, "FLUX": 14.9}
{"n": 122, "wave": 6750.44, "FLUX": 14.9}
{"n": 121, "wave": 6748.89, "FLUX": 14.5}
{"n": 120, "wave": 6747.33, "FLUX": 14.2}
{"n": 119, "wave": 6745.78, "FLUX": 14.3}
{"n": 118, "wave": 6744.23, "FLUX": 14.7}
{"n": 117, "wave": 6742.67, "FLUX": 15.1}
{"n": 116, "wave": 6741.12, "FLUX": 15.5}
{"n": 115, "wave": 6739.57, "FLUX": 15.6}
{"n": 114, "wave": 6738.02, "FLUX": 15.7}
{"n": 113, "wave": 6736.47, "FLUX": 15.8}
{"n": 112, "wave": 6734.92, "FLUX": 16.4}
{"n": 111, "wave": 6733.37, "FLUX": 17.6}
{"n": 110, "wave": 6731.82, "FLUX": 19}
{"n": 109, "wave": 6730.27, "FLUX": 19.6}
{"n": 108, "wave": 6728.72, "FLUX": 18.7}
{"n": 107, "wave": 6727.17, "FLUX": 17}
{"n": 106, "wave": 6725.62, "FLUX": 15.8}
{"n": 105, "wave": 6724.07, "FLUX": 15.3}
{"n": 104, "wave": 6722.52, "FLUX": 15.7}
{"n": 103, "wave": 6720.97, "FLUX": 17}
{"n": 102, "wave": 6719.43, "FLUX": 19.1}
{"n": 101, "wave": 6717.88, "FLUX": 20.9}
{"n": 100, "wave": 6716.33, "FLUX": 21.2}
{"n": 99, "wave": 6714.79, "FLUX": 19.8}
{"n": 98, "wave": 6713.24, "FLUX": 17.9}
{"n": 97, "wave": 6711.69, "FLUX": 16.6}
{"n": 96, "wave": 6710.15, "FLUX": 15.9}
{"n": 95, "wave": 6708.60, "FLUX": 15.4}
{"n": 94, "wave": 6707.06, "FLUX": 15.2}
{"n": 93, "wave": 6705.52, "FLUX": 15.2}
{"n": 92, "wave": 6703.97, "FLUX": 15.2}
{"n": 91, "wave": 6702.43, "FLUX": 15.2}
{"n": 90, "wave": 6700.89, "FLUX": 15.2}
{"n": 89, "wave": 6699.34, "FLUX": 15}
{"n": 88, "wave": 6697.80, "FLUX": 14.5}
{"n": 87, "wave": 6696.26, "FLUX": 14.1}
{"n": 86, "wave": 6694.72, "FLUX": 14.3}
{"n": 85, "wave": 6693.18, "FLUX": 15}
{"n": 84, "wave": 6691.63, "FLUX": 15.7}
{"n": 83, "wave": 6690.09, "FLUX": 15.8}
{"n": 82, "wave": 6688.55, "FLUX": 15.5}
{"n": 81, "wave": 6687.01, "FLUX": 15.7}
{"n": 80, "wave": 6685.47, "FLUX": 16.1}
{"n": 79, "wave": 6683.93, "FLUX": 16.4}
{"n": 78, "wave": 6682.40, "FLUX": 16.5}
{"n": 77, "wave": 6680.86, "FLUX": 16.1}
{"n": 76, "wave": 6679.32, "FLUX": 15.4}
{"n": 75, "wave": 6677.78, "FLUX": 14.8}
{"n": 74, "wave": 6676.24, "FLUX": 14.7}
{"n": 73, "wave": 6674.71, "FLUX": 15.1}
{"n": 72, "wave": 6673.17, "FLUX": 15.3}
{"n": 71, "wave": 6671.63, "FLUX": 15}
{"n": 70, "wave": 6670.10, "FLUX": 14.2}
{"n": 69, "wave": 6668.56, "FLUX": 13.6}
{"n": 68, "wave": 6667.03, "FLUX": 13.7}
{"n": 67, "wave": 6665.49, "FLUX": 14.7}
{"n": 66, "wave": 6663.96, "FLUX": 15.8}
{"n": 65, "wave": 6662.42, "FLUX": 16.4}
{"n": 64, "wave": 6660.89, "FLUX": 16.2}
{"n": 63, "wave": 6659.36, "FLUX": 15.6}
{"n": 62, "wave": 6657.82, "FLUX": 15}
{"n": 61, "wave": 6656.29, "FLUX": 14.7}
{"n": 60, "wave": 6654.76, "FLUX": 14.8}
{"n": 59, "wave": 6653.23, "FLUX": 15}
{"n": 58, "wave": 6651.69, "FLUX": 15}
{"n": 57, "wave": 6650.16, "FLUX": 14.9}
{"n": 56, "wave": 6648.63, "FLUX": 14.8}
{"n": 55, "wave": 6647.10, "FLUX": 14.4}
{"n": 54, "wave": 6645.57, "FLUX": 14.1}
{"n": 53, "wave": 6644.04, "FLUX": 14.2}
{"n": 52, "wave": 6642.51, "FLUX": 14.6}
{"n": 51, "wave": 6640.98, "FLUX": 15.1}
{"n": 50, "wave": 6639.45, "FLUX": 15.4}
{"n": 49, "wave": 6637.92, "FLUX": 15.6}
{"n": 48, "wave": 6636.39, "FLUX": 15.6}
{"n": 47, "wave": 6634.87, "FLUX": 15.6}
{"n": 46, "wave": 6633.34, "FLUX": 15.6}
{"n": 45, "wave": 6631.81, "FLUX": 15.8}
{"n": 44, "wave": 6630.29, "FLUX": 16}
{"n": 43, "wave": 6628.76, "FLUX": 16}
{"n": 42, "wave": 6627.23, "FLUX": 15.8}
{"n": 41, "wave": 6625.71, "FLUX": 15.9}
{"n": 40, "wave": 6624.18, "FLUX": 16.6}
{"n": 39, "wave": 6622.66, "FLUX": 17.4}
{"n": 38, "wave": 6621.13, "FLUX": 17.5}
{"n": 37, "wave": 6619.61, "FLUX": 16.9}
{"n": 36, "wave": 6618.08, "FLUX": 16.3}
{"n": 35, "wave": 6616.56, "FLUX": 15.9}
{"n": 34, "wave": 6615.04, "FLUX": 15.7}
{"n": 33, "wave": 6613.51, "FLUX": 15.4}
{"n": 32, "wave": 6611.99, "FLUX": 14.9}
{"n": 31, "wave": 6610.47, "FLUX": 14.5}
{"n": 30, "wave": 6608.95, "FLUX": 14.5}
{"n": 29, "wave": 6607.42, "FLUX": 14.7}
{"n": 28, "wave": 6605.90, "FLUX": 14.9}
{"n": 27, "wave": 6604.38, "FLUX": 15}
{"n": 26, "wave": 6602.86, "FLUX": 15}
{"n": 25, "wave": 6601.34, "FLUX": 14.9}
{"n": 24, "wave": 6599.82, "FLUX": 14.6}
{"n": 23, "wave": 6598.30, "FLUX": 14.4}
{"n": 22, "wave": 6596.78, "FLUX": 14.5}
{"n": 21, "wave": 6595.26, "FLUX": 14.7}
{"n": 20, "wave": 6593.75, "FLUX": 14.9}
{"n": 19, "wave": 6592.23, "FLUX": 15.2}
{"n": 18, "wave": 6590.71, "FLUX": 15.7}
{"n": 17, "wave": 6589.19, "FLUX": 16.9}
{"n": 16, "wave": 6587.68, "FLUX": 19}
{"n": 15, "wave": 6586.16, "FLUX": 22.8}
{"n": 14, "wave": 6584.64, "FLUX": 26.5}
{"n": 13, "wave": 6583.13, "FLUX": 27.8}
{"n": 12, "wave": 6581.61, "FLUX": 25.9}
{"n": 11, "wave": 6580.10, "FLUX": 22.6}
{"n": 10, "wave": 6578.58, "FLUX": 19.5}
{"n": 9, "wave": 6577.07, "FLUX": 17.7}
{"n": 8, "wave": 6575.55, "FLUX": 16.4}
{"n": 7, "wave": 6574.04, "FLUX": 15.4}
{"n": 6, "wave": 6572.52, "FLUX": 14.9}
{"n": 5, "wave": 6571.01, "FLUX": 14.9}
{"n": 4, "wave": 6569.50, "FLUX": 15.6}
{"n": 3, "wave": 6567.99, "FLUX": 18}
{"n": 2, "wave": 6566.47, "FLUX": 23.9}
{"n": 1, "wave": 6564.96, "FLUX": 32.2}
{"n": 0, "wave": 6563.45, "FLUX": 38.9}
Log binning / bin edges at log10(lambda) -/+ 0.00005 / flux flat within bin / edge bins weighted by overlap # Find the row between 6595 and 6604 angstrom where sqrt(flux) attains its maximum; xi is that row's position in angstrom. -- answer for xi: 6602.86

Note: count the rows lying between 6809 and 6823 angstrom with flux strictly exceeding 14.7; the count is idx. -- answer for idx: 5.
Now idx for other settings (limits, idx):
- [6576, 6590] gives 9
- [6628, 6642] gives 9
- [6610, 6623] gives 8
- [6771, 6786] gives 3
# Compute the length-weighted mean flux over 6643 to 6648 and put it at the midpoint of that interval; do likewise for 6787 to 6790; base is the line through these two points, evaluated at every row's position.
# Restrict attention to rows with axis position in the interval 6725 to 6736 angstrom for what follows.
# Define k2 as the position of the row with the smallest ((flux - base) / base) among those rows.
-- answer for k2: 6725.62 angstrom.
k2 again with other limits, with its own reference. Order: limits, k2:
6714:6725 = 6724.07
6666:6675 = 6668.56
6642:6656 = 6645.57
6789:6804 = 6801.93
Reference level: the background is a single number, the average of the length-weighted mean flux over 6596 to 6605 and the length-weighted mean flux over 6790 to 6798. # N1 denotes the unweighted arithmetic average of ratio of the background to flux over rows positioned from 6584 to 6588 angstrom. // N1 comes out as 0.66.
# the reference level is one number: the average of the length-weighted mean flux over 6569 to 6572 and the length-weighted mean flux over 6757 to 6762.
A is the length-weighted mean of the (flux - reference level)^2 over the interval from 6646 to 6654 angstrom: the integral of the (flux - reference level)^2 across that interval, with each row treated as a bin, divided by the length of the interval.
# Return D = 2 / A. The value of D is 24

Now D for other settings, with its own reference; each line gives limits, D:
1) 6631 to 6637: 4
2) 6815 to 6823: 56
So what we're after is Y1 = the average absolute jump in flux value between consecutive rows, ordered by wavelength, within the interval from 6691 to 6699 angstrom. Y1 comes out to 0.50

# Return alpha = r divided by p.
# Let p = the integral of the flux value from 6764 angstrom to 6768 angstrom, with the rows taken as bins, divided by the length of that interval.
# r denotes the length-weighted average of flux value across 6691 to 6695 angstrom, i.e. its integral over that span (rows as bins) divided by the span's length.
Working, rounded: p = 14.6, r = 15.0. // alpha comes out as 1.03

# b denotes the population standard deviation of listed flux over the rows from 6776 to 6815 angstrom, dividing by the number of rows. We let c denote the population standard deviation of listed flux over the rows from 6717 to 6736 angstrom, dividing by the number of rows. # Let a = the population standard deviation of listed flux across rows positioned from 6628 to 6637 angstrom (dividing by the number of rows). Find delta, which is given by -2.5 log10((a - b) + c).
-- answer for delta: -0.4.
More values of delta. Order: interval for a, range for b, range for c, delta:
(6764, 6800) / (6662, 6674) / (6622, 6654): 2.3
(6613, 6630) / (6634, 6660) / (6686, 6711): 0.4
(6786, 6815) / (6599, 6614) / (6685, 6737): -0.8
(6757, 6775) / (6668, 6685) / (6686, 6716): 0.6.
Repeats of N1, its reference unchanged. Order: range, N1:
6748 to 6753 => 1.00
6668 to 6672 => 1.03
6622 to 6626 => 0.88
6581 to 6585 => 0.55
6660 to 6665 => 0.91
